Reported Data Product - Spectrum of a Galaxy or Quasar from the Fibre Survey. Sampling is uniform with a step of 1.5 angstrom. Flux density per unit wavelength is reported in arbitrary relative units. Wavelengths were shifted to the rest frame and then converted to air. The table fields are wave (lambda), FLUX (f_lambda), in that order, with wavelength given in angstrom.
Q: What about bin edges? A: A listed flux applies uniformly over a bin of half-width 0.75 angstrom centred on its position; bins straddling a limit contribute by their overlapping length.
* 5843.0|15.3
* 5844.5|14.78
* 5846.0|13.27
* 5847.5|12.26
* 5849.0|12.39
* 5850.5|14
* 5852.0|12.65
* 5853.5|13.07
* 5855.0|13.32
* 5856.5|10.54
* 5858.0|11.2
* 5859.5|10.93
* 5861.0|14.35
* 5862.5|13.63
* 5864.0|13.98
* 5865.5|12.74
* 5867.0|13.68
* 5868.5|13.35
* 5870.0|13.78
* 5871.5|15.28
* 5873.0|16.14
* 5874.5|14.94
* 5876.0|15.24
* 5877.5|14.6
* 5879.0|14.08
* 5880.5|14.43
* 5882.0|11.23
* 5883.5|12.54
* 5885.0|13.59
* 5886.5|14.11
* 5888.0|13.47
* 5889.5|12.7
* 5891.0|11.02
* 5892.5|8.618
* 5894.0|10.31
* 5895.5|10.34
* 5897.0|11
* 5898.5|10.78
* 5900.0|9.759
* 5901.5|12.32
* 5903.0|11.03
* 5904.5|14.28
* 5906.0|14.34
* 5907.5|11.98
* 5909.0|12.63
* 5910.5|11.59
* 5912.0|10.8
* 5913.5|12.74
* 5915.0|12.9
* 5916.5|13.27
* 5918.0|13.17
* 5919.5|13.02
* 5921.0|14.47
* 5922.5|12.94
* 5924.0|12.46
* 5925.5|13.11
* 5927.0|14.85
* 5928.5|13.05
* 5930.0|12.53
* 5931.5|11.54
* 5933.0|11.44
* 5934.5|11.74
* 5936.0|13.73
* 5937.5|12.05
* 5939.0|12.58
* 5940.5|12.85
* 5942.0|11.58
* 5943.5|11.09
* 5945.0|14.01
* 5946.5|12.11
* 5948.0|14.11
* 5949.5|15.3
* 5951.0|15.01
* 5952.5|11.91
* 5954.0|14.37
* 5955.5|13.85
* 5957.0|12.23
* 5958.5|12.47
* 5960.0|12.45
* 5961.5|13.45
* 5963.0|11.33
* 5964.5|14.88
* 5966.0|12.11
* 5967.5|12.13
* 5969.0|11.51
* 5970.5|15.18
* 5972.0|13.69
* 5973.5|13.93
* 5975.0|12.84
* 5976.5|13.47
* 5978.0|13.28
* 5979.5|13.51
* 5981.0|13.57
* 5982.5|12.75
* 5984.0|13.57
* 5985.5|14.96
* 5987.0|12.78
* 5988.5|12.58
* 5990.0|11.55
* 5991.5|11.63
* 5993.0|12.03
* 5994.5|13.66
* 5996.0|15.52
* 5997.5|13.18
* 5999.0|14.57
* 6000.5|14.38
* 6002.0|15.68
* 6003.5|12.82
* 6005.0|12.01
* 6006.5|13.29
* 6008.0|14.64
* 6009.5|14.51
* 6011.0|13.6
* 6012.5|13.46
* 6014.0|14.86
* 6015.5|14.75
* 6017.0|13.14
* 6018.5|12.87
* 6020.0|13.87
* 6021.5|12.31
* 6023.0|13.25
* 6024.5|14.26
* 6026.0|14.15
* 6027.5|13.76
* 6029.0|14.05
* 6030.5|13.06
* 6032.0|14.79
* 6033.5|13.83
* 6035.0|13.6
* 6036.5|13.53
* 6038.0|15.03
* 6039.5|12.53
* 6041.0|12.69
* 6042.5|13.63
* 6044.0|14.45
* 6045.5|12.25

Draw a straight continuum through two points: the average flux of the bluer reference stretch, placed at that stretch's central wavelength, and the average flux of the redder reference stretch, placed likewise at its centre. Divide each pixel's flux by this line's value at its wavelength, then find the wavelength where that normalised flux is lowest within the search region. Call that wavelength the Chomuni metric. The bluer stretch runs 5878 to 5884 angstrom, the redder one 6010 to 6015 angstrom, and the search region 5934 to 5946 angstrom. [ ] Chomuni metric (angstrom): 5943.5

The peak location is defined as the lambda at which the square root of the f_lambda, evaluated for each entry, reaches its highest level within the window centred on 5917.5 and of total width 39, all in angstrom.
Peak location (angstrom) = 5927.0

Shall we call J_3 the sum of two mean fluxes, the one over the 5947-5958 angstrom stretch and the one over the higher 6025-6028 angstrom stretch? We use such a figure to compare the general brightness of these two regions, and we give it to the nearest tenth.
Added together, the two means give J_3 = 27.8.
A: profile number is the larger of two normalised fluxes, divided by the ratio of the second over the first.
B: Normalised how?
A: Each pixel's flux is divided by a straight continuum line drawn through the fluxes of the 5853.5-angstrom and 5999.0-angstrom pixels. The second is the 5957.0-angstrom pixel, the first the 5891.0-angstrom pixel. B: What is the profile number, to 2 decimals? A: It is 0.82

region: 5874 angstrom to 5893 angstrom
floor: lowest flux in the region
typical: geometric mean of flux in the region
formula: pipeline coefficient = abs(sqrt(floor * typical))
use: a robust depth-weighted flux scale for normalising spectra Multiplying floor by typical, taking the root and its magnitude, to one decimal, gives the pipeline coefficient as 10.6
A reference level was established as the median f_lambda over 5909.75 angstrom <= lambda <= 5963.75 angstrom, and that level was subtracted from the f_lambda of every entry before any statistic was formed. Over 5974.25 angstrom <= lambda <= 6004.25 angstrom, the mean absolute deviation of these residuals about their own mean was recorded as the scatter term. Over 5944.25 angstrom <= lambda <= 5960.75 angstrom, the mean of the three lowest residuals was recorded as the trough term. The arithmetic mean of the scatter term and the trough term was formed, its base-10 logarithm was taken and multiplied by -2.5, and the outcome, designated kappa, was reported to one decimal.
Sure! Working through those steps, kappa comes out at 2.7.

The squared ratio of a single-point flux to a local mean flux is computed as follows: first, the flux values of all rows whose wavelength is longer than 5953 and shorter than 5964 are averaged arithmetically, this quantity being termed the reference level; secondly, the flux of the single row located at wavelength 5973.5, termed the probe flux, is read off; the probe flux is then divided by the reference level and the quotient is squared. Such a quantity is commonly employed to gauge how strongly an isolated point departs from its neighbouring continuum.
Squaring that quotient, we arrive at 1.17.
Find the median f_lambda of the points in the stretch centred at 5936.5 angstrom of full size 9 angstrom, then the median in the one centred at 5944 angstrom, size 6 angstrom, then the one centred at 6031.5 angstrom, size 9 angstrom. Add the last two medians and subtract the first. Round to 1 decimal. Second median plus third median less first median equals 13.3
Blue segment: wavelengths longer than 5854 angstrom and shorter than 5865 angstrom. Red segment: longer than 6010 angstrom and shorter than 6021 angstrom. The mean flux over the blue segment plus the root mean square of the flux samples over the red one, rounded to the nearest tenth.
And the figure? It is 26.4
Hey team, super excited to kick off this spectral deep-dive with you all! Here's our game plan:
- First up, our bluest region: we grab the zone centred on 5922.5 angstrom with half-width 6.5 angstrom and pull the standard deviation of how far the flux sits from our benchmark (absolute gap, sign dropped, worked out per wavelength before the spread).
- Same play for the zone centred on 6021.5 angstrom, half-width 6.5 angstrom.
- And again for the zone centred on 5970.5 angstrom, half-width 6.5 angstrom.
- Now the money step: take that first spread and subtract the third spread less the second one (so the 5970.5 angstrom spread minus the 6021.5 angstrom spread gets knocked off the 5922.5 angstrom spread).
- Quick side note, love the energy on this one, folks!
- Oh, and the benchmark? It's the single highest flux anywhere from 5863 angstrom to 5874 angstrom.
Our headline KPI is 0.3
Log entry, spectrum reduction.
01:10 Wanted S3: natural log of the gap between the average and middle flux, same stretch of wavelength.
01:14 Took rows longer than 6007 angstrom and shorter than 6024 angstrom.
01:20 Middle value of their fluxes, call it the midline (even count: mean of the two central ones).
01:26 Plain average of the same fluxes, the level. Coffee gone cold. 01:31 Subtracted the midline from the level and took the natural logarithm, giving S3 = -1.89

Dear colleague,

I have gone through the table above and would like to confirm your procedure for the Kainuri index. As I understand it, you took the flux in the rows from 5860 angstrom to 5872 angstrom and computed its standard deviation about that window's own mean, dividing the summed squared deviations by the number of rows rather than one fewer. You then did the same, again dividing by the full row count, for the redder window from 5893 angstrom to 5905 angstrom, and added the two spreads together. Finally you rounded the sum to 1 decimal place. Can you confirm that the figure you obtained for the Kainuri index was 2.0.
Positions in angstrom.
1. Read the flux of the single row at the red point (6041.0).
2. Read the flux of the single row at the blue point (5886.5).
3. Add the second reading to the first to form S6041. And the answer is 26.8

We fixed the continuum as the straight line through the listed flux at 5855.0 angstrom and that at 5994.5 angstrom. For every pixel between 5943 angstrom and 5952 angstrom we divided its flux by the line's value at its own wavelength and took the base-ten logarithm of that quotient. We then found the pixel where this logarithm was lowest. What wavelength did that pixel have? 5943.5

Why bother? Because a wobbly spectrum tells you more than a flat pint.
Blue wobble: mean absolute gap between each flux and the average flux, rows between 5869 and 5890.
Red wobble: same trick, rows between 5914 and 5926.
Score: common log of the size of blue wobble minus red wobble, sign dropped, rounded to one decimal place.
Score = -0.2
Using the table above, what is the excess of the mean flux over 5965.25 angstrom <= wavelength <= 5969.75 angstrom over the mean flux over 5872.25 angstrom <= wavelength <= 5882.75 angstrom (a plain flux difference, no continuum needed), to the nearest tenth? -2.5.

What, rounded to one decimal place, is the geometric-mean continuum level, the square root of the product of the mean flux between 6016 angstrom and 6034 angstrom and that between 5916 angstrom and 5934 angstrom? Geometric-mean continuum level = 13.3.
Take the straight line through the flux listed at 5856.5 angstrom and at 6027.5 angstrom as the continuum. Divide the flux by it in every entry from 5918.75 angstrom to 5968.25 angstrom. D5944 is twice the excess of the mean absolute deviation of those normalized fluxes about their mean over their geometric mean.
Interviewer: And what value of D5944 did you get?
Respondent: -1.95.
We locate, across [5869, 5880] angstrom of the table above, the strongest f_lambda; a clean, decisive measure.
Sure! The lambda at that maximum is 5873.0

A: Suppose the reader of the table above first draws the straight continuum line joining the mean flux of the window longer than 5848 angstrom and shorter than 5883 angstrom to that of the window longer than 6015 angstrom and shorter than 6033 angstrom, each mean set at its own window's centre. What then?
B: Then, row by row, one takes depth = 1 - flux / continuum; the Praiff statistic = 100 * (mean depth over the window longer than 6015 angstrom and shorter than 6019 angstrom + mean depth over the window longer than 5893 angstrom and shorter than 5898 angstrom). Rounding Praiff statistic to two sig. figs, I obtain 23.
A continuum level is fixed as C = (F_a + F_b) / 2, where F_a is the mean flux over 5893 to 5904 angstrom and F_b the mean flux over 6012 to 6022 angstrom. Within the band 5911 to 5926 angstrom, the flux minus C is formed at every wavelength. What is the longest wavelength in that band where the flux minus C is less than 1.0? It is 5925.5 angstrom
